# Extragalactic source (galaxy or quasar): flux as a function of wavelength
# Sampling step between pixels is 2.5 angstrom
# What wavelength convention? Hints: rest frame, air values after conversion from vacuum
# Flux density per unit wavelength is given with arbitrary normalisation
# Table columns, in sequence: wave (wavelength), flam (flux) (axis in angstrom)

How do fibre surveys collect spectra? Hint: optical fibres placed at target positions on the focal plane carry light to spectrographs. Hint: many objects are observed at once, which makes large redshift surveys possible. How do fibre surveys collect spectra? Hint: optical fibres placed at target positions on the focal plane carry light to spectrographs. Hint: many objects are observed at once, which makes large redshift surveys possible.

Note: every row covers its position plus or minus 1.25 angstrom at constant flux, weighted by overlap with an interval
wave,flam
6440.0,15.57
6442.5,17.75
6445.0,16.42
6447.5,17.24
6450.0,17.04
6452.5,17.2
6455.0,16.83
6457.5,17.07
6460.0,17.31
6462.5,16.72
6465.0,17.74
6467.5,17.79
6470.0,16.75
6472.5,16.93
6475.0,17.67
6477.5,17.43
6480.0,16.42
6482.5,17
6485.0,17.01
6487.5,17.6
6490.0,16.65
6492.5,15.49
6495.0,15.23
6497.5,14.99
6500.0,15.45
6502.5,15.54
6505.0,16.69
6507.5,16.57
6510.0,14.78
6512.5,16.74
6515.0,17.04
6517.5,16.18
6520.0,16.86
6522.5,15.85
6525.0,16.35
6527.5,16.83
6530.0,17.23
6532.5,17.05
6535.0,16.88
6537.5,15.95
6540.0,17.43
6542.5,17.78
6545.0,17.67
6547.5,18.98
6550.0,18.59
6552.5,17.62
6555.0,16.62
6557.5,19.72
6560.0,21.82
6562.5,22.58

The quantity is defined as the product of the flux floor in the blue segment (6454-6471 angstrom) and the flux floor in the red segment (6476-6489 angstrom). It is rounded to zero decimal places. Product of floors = 275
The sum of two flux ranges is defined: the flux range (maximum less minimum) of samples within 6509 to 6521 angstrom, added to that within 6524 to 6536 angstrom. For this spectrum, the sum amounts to 3.1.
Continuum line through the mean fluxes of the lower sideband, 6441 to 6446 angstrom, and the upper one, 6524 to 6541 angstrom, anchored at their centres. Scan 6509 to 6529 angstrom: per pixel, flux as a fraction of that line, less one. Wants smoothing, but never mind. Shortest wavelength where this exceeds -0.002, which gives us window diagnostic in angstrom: 6515.0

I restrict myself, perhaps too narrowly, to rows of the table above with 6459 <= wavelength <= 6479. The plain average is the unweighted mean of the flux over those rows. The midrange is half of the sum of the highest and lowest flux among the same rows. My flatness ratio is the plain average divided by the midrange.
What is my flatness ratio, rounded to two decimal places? 1.00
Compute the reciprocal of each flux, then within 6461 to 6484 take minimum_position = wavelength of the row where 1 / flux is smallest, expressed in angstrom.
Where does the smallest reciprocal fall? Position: 6467.5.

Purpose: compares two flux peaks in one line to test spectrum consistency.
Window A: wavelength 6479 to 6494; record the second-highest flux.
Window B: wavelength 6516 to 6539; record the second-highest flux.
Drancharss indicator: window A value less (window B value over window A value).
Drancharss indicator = 16.0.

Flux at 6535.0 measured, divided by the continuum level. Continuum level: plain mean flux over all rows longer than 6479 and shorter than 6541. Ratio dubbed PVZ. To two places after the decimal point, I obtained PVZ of 1.03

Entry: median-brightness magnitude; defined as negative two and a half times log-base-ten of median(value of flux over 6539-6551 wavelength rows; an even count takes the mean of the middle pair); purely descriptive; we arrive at -3.12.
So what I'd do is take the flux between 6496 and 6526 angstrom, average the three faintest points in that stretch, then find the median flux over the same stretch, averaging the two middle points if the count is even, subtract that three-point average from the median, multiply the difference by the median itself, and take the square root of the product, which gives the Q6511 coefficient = 4.4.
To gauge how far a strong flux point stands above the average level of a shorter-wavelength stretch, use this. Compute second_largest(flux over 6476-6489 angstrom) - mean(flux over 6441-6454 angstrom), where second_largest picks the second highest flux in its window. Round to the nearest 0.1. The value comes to 0.3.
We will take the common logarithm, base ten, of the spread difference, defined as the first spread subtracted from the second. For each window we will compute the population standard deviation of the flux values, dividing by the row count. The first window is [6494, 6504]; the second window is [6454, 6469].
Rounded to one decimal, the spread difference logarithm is -0.7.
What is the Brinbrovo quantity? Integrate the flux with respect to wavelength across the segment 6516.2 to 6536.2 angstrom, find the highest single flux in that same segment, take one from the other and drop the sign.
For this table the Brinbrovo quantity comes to 316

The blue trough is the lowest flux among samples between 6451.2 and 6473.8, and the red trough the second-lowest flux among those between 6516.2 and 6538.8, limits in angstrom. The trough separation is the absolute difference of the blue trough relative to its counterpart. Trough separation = 0.8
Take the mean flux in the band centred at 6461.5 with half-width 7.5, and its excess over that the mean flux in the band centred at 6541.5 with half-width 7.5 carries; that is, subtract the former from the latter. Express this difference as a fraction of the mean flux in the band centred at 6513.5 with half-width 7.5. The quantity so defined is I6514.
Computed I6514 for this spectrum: 0.01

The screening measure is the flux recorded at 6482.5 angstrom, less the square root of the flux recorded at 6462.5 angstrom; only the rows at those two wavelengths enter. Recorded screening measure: 12.9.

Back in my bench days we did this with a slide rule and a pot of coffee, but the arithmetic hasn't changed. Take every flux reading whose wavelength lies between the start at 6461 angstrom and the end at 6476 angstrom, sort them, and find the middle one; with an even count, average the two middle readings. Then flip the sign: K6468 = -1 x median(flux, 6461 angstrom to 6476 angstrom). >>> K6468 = -17.3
